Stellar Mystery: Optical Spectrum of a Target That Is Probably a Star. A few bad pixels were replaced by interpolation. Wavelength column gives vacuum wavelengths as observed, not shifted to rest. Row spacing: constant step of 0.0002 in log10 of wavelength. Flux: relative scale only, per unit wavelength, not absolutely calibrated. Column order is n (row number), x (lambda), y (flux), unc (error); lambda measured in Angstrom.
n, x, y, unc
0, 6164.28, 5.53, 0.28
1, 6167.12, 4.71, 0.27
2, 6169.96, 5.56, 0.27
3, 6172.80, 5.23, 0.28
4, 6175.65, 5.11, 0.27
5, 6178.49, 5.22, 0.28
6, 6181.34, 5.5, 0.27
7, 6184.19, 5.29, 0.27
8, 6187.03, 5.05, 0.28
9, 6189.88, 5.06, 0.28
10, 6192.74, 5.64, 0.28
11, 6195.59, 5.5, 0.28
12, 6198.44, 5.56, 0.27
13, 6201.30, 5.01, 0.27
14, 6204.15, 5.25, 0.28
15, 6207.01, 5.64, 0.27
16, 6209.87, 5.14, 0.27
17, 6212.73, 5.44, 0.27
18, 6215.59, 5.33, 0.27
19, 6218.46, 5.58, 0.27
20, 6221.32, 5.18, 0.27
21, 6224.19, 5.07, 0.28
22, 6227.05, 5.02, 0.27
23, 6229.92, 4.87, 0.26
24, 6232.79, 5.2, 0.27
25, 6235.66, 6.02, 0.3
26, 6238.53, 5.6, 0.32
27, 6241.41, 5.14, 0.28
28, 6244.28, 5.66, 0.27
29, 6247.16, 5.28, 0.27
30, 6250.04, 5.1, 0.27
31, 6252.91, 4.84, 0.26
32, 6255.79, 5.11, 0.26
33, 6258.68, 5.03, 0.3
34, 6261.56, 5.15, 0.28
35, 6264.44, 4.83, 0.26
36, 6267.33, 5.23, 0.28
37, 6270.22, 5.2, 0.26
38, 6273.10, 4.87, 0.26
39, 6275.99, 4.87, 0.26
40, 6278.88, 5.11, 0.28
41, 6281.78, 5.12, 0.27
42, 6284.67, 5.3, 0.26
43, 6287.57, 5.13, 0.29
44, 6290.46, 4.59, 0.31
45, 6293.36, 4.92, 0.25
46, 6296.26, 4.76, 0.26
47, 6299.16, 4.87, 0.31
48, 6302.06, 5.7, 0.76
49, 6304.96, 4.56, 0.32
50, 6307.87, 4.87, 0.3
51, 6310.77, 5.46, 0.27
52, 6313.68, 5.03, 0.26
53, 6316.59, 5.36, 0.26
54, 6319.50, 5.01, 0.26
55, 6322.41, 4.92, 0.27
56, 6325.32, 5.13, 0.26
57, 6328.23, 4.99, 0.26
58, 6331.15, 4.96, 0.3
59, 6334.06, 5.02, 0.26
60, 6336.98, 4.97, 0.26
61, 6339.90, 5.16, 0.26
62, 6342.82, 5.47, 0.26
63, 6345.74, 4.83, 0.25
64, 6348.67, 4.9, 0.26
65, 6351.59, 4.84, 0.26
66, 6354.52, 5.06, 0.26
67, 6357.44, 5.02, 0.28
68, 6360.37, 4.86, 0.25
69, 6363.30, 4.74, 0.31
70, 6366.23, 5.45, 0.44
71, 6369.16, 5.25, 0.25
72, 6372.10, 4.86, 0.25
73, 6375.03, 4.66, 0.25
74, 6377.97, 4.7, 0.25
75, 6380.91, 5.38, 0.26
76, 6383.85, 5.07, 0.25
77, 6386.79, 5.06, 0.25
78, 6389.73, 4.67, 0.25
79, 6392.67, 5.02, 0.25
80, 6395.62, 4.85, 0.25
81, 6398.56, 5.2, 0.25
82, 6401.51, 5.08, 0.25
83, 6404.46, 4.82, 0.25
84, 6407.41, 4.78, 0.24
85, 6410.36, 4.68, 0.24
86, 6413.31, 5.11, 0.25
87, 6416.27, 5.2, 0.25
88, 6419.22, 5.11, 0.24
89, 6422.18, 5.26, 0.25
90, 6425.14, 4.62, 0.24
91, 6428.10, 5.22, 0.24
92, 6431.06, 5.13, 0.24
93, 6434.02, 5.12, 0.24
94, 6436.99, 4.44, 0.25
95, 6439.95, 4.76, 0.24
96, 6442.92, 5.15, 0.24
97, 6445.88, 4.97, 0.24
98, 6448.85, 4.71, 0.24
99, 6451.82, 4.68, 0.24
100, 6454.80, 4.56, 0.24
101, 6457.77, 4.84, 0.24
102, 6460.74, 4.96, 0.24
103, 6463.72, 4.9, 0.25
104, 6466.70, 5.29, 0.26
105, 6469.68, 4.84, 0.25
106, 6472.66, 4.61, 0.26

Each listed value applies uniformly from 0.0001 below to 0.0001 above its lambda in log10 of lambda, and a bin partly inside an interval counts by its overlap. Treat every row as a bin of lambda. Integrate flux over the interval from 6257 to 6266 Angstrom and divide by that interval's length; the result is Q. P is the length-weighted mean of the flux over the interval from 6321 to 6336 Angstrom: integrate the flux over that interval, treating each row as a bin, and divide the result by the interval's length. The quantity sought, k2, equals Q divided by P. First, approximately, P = 5.00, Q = 5.01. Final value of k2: 1.00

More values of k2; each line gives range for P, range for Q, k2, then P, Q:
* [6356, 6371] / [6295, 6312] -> 1.00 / 5.06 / 5.04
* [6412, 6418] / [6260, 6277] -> 0.98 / 5.15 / 5.03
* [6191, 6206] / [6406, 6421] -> 0.92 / 5.39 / 4.98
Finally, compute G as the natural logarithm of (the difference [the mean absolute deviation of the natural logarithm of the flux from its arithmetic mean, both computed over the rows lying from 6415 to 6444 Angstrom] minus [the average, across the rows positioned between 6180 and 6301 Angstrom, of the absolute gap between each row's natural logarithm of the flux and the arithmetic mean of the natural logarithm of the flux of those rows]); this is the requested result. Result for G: -5.2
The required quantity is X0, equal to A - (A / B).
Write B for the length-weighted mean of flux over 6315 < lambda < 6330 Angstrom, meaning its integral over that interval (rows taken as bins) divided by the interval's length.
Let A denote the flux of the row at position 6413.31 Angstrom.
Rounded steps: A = 5.11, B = 5.08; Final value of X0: 4.10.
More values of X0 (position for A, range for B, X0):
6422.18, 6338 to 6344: 4.26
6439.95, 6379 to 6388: 3.84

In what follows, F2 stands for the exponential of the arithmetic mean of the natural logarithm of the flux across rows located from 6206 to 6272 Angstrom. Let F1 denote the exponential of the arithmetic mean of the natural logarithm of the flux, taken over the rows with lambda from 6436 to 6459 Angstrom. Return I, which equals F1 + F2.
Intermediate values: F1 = 4.76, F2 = 5.24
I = 10.00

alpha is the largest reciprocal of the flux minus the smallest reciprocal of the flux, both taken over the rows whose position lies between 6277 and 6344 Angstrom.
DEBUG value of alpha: 0.044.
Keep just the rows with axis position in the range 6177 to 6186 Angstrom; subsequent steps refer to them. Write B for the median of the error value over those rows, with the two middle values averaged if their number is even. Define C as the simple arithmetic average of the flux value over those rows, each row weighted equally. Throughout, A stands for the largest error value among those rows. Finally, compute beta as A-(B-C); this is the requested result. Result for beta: 5.35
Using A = 0.28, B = 0.270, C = 5.34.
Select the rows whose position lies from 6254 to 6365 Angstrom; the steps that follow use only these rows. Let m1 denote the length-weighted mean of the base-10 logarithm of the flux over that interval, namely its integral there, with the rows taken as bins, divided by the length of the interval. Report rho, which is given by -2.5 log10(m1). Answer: 0.386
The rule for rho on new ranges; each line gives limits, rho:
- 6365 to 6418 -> 0.391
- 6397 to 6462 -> 0.400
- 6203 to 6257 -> 0.353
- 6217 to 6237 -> 0.355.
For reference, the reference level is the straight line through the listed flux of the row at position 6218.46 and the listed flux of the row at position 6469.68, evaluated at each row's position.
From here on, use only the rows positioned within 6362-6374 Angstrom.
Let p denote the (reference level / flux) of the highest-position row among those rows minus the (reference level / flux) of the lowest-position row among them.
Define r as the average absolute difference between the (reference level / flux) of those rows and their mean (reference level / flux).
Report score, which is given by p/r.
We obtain -0.6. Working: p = -0.03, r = 0.055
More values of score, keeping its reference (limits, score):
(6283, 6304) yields -1.4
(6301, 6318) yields 0.7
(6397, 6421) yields 0.1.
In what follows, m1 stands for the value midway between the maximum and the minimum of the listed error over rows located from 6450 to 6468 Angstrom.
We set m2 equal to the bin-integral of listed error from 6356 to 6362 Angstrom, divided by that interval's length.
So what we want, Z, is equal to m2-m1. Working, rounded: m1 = 0.250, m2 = 0.266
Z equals 0.02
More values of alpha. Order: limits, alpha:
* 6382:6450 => 0.035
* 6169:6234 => 0.028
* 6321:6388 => 0.032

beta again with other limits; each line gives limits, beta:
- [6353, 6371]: 5.23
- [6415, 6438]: 5.02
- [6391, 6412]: 4.92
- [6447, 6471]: 4.87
